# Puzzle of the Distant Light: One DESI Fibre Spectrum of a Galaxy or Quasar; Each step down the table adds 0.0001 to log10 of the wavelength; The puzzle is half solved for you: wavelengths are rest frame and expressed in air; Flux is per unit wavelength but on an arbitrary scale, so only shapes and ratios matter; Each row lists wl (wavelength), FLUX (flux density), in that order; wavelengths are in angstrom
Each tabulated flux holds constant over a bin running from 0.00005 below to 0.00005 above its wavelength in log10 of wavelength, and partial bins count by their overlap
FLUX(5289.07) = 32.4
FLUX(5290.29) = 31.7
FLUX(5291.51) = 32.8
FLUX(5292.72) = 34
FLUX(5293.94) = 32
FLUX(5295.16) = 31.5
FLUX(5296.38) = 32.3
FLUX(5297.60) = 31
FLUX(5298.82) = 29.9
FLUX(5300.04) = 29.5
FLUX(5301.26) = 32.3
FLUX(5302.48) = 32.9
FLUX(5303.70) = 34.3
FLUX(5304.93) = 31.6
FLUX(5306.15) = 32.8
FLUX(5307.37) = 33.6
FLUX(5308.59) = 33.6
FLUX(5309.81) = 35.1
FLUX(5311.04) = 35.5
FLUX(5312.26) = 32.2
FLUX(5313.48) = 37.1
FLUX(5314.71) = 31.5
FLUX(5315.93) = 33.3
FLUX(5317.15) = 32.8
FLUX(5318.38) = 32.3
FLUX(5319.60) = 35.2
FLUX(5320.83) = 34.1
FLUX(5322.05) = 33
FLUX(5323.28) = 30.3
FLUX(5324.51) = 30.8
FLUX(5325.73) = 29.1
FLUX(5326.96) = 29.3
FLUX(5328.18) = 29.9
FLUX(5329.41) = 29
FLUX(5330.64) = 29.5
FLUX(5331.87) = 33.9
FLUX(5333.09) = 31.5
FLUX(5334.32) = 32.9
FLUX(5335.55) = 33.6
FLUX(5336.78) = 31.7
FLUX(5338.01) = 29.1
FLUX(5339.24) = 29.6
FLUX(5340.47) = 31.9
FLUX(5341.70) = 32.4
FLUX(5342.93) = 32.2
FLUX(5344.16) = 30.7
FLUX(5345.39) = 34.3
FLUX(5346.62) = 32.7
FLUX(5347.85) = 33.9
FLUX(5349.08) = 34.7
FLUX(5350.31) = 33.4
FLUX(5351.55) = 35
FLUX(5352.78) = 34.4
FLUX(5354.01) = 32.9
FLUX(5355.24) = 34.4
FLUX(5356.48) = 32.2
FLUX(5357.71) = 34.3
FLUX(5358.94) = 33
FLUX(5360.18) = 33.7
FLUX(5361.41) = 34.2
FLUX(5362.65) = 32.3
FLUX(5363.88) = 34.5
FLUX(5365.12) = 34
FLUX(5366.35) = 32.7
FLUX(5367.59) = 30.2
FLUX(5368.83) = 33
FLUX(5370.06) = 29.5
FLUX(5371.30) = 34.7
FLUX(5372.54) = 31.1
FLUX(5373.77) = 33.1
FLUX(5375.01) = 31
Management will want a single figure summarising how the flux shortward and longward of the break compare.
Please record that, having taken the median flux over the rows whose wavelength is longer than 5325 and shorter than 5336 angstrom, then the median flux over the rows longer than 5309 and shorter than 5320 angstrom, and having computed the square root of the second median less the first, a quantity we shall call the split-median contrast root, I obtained 1.8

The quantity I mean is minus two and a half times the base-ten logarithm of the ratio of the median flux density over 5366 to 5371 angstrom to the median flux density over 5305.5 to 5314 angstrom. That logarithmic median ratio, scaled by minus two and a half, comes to 0.072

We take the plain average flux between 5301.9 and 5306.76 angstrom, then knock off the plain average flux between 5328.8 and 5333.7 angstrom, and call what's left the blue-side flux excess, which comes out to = 1.9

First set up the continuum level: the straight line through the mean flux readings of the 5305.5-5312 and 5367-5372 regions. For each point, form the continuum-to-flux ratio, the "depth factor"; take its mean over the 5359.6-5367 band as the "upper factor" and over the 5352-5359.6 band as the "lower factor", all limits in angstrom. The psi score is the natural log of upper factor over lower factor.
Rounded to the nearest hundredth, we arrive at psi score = -0.01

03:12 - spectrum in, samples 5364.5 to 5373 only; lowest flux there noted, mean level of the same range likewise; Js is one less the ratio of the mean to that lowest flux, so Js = -0.091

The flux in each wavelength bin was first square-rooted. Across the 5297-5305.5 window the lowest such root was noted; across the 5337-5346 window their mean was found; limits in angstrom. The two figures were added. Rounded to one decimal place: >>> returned 11.0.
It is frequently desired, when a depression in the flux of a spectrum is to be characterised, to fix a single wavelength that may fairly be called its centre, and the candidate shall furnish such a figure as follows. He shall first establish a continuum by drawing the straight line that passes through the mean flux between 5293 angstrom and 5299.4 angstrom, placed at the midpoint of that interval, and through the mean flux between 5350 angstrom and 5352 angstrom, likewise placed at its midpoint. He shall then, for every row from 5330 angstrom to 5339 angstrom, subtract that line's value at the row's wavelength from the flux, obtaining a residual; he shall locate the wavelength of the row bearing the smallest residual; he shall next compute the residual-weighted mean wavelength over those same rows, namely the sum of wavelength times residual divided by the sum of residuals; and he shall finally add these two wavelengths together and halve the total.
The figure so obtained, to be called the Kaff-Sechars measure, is 5336.5 angstrom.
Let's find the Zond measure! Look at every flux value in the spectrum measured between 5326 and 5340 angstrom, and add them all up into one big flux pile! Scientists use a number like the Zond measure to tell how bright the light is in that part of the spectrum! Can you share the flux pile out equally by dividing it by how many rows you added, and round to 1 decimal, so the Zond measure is 30.9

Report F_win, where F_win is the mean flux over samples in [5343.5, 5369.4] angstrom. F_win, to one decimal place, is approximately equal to 33.4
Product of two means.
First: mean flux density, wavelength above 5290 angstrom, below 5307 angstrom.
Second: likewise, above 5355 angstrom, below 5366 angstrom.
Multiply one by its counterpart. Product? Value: 1077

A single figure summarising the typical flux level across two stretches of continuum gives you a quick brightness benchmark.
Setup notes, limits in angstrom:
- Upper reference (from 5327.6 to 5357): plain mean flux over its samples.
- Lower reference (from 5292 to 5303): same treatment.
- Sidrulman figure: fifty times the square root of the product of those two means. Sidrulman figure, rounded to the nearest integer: 1601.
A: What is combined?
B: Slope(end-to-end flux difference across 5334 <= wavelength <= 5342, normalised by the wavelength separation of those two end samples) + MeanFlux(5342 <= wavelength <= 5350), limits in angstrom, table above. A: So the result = 33.0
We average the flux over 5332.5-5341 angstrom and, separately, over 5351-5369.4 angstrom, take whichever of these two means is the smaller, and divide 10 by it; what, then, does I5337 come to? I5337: 0.318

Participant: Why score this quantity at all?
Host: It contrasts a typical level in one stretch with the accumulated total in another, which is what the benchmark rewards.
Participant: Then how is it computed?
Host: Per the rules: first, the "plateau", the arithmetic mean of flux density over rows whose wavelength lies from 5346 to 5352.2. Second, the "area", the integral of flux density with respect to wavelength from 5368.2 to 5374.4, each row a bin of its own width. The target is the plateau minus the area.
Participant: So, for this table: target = -166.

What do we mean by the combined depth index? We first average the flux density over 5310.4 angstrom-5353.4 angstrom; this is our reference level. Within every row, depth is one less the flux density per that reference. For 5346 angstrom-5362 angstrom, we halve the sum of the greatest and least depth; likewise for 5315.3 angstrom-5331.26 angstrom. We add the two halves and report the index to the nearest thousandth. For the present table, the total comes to -0.030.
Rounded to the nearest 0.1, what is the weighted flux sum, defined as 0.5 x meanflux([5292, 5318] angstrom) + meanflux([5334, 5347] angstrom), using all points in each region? 48.3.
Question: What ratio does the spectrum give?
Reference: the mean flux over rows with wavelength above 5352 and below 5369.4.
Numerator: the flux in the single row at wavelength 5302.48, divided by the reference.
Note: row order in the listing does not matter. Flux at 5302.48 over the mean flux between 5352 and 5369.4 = 0.99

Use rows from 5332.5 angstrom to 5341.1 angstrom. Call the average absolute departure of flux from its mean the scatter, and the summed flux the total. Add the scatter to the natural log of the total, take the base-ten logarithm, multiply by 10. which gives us 8.2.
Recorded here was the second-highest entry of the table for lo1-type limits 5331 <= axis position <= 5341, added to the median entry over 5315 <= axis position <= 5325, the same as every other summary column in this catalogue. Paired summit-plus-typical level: 66.5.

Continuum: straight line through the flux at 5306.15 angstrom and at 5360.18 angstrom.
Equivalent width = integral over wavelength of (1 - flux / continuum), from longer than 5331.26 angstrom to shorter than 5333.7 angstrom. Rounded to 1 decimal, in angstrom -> 0.0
